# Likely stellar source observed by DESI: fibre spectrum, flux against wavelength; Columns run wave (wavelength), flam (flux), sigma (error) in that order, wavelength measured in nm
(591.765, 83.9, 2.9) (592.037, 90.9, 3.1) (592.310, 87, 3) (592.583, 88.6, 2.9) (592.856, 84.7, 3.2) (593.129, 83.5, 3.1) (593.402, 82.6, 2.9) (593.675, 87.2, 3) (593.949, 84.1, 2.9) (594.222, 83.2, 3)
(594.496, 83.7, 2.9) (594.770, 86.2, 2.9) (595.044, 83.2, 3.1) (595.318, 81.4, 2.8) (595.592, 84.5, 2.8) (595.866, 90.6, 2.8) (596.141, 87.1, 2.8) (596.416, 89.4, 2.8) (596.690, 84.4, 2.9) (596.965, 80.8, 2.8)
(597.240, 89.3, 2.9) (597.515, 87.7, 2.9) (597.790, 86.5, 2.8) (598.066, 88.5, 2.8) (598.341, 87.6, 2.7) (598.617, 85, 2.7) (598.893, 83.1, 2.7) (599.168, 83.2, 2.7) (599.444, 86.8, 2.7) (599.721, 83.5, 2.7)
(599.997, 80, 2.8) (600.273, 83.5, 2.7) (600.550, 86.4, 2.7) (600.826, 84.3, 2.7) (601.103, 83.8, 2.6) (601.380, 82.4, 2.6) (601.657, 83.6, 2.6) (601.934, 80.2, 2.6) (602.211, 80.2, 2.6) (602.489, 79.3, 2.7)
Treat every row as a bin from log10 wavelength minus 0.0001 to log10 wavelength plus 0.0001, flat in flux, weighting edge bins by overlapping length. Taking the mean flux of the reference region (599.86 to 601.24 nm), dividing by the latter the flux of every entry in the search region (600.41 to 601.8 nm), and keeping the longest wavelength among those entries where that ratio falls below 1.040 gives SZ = 601.657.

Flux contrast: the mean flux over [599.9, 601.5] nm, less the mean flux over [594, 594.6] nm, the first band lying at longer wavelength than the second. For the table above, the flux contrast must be 0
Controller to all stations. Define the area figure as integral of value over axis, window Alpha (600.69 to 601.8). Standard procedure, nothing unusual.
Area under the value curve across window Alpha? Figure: 93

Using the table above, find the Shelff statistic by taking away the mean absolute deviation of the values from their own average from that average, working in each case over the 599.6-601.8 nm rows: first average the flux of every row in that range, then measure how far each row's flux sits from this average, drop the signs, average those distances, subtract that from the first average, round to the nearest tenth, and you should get 82.3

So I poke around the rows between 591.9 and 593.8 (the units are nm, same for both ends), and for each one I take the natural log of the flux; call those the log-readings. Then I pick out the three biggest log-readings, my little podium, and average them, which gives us 4.487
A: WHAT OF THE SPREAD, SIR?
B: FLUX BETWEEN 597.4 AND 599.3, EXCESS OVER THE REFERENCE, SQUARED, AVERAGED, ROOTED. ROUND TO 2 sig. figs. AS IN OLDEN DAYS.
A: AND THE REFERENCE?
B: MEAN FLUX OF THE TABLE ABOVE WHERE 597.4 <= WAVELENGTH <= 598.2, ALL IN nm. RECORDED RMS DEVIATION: 2.6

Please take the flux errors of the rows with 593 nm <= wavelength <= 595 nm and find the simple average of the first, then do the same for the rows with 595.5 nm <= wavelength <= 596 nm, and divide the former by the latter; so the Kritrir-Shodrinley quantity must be 1.06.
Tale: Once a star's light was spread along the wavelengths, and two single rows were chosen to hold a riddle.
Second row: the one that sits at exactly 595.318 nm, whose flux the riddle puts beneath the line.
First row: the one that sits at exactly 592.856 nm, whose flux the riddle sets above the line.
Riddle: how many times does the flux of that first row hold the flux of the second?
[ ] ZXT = 1.04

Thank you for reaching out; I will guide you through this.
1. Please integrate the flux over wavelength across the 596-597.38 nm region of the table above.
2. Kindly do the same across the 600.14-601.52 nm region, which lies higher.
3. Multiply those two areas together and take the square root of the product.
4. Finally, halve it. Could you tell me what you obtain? 58.7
